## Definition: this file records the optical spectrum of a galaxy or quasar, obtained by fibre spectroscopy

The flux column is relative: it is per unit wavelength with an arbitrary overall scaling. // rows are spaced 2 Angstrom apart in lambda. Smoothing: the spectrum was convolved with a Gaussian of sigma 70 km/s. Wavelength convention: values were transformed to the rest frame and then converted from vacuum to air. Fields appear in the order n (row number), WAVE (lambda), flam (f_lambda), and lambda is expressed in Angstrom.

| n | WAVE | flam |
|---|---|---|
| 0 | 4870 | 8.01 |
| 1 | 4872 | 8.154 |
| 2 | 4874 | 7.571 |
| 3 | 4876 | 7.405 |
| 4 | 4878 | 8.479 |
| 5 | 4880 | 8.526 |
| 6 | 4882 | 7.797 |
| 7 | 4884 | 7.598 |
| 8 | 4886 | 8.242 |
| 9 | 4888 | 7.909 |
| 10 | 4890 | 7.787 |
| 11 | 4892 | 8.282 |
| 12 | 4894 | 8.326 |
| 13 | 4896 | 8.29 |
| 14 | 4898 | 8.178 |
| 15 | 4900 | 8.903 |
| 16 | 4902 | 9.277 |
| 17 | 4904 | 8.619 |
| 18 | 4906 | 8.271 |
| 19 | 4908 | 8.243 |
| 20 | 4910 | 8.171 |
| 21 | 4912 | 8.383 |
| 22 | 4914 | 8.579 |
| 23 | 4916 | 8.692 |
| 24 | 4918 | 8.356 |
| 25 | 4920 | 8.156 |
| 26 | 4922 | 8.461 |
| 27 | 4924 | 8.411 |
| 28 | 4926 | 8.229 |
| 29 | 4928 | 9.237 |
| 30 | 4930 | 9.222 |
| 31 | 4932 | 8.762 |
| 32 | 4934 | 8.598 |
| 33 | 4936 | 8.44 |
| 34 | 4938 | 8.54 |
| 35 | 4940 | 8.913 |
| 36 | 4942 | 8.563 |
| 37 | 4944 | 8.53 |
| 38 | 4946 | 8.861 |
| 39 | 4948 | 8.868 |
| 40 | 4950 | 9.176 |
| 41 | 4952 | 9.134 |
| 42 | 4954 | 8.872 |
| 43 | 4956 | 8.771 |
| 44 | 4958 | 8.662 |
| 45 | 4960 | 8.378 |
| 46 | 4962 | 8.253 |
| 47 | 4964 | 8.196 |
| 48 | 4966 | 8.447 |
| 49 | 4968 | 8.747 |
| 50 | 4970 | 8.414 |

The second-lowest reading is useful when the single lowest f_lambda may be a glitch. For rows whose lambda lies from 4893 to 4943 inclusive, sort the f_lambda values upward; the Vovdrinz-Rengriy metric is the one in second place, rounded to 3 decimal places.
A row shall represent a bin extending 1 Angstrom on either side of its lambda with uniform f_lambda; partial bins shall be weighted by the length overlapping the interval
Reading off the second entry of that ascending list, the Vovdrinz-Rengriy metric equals 8.171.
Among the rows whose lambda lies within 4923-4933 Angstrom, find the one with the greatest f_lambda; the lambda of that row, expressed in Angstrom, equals 4928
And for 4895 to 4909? 4902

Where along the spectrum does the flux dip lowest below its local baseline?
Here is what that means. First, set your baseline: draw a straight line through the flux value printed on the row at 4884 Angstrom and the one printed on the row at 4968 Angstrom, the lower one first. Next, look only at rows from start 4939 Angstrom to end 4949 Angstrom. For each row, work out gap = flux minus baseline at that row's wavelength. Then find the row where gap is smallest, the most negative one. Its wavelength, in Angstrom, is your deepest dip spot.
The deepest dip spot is 4944 Angstrom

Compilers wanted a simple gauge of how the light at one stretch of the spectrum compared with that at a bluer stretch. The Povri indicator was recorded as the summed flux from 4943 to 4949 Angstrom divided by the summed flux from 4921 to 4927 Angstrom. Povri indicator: 1.05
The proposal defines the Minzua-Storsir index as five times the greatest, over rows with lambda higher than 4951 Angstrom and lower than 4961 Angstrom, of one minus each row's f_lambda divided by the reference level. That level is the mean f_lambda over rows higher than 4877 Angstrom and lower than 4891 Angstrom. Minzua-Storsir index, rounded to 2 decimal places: -0.20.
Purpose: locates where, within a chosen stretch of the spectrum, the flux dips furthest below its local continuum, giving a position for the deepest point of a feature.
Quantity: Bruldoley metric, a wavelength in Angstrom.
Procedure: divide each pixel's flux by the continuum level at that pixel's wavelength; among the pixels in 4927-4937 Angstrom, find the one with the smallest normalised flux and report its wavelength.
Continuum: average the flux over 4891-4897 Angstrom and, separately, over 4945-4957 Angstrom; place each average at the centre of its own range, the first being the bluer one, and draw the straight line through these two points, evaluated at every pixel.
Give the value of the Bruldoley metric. 4936 Angstrom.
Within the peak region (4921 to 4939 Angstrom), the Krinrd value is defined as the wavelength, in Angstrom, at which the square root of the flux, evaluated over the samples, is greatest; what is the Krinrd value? 4928 Angstrom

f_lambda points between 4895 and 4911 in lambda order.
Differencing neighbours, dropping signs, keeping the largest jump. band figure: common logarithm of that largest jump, -0.14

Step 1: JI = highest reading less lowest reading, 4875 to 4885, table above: 1.1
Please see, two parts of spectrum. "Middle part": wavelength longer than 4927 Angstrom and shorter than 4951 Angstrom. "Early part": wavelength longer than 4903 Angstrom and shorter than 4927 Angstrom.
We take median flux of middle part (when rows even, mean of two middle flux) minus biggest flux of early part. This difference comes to 0.1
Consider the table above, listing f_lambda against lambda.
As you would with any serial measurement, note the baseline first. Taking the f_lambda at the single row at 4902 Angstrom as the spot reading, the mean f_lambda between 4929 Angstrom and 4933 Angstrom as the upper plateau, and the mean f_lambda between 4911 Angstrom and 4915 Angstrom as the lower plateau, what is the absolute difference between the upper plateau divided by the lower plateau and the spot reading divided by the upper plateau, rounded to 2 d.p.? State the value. 0.03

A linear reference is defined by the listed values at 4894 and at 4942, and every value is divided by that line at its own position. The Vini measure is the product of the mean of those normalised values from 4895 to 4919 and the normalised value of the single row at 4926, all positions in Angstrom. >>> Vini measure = 0.982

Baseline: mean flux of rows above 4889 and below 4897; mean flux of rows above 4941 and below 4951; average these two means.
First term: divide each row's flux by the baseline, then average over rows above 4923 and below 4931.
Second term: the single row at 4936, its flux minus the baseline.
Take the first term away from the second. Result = -1.1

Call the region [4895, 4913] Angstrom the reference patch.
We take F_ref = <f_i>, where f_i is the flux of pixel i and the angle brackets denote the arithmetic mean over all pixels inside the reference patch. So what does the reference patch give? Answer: 8.48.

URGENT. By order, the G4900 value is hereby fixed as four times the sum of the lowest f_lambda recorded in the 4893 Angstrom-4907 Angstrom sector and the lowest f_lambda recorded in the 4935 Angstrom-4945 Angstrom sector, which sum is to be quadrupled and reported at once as 66.5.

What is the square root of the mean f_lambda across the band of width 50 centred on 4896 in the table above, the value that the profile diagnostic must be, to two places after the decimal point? 2.87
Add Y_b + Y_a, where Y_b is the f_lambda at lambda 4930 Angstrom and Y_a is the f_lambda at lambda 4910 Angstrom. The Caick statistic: 17.4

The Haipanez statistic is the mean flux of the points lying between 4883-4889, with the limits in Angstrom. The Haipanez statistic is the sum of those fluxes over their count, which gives 7.92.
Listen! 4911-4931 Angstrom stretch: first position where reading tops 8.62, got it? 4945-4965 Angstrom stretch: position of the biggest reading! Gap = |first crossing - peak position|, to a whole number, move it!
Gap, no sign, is 34 Angstrom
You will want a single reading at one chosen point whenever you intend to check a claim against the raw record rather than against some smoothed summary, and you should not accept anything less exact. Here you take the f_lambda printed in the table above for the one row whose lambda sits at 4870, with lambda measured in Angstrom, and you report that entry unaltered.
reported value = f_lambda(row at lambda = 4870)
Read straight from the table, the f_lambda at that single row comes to 8.01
